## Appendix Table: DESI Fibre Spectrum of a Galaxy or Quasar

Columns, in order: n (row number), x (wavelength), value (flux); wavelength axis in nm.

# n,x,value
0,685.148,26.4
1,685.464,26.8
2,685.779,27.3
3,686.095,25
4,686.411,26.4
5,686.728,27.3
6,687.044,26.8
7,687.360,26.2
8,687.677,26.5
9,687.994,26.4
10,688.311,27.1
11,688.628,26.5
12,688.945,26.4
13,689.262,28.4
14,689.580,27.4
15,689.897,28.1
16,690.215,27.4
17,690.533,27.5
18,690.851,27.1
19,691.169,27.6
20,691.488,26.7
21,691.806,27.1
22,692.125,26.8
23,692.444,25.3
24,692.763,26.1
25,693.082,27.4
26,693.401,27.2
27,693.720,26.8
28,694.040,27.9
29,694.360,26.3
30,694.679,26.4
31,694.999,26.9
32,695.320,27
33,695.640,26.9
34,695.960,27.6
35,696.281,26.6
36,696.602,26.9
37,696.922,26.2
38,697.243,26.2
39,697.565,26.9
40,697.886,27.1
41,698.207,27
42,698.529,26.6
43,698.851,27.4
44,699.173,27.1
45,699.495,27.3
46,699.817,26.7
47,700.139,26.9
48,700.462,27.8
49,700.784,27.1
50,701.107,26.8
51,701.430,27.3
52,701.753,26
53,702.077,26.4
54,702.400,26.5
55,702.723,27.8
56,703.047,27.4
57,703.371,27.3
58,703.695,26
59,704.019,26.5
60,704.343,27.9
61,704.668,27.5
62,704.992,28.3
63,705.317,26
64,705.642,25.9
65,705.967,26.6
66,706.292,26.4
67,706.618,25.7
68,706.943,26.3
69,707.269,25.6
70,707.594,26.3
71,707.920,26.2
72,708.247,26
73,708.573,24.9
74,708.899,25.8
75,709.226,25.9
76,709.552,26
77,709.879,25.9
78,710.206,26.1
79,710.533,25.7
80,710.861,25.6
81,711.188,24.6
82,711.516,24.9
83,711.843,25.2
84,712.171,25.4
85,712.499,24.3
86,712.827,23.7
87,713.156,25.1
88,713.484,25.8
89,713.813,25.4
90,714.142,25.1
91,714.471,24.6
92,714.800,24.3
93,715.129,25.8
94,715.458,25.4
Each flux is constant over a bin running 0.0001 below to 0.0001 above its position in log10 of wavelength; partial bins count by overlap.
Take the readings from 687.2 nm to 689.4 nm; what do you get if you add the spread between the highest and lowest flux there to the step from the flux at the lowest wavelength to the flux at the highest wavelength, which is 4.4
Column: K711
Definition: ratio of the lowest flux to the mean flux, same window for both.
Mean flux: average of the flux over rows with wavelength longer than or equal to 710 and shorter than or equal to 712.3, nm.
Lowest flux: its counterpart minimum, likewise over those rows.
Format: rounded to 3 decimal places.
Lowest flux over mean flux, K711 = 0.970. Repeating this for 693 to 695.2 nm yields 0.975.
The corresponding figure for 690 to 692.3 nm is 0.983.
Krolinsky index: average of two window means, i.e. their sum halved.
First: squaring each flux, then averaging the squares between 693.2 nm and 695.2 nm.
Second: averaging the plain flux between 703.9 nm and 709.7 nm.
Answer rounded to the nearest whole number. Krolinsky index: 376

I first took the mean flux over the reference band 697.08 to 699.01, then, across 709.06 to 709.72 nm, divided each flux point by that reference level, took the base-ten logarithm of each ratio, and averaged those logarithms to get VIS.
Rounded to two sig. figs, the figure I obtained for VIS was -0.015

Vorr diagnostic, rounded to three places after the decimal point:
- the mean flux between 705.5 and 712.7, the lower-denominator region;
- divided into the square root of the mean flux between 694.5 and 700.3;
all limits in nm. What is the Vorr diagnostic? 0.202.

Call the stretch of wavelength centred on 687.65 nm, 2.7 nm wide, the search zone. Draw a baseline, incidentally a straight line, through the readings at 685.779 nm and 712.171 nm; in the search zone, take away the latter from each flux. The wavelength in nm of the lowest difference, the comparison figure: 687.360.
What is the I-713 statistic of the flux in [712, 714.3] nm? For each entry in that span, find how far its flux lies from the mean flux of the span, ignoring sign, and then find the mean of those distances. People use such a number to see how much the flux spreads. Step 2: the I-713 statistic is 0.56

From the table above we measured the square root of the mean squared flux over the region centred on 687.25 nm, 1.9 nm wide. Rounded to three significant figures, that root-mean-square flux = 26.6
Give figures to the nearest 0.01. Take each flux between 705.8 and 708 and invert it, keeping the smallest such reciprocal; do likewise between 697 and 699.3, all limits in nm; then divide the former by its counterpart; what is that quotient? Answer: 1.03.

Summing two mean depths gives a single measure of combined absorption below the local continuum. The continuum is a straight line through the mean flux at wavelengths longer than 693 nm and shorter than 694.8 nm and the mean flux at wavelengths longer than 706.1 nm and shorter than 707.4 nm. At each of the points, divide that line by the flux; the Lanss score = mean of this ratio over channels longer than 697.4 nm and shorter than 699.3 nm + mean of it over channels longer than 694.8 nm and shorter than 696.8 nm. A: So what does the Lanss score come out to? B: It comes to 1.98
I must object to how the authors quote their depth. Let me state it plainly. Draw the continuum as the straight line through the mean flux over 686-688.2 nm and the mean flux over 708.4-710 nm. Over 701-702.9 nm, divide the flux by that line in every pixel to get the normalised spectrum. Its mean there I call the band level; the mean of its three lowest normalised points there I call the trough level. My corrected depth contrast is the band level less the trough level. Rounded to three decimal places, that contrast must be 0.019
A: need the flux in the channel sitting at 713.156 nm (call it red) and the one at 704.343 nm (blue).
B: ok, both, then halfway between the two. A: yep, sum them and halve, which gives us 26.5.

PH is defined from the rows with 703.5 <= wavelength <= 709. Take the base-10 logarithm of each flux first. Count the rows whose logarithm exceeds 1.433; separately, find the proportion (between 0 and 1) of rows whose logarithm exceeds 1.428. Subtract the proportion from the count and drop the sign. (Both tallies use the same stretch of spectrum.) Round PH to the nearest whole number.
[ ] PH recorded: 3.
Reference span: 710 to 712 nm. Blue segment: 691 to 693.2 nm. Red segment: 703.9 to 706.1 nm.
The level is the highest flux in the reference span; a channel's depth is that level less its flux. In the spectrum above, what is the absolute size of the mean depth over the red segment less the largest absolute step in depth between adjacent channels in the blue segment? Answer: 2.4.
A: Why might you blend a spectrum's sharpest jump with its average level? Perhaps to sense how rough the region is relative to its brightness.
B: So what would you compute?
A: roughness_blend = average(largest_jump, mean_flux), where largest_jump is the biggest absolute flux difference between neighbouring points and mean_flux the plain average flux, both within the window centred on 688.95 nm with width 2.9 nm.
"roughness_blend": 14.6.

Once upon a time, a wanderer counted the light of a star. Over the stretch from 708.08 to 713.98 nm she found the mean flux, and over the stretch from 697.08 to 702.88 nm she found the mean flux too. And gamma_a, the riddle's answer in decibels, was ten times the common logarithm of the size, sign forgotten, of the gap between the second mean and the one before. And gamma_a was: 2.0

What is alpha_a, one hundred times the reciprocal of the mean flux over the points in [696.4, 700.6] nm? 3.71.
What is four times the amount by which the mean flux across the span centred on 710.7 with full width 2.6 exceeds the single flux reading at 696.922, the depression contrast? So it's -3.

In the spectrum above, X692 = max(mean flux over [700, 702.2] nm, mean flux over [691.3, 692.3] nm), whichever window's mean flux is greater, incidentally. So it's 26.90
